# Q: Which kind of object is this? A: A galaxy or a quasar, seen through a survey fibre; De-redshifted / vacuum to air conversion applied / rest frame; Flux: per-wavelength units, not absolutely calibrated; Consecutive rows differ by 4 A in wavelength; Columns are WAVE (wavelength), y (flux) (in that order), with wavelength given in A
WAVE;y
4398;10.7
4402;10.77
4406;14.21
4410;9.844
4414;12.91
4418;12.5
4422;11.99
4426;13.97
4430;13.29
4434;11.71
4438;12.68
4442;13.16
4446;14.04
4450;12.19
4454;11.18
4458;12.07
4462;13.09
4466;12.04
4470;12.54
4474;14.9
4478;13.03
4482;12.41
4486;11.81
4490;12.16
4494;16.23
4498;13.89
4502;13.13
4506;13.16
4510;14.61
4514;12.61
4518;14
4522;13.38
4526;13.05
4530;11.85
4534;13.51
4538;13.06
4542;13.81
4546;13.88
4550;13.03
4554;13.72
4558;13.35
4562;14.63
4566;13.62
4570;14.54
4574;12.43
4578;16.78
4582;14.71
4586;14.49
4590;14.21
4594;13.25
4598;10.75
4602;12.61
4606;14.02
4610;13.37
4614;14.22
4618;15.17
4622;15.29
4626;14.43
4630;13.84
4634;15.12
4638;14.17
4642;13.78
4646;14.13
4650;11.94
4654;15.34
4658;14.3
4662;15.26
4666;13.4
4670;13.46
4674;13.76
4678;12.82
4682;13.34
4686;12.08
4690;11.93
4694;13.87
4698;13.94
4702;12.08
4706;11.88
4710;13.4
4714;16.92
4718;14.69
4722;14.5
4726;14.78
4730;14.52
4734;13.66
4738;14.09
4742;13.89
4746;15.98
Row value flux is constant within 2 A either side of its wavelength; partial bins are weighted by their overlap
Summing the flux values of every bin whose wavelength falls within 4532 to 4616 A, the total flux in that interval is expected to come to 288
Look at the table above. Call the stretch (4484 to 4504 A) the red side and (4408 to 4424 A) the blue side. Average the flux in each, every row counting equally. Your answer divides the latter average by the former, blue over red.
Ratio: 0.879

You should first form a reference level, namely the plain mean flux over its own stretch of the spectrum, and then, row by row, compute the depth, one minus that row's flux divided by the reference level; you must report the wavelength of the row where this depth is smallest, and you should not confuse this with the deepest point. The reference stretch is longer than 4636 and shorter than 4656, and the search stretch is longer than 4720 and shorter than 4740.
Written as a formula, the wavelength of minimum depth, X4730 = 4726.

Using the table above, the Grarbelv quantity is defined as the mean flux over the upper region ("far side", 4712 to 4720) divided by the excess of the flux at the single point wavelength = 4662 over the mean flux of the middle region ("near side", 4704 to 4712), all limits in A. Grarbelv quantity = 6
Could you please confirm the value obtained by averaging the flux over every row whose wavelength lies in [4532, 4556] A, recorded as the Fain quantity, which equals 13.50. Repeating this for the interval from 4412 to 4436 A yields 12.73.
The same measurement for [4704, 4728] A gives 14.36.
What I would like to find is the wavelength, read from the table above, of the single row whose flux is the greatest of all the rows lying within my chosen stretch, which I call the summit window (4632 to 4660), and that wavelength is 4654 A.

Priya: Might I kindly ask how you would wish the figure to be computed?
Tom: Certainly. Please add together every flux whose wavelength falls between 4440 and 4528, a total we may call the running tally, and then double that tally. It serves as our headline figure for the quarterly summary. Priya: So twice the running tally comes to 577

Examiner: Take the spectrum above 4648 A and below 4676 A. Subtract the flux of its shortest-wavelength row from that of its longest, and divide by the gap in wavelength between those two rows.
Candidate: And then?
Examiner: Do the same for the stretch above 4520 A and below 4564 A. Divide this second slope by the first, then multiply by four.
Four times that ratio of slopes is 2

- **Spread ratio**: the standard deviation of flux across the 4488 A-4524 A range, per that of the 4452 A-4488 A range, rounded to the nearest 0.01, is 1.14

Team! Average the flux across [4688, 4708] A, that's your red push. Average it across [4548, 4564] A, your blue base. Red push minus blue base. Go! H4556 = -0.94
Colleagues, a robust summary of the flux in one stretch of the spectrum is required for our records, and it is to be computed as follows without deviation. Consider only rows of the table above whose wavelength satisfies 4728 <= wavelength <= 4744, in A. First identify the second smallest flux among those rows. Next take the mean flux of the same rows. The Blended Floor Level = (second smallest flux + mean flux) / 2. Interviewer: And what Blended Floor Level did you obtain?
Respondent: 14.0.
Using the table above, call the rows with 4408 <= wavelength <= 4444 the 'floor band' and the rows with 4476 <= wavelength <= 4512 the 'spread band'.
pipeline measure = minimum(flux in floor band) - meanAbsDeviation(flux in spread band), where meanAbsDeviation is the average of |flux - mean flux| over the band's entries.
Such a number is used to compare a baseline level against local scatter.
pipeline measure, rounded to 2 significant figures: 8.8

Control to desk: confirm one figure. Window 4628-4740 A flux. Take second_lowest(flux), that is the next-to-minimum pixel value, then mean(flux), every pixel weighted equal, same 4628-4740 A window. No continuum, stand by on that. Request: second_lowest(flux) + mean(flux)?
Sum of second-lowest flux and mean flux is 25.8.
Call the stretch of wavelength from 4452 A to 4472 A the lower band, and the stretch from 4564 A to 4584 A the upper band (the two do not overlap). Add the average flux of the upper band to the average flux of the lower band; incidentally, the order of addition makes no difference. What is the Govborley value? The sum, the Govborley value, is 26.6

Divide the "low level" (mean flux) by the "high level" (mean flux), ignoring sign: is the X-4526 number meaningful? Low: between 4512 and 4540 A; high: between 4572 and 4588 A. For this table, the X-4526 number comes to 0.89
